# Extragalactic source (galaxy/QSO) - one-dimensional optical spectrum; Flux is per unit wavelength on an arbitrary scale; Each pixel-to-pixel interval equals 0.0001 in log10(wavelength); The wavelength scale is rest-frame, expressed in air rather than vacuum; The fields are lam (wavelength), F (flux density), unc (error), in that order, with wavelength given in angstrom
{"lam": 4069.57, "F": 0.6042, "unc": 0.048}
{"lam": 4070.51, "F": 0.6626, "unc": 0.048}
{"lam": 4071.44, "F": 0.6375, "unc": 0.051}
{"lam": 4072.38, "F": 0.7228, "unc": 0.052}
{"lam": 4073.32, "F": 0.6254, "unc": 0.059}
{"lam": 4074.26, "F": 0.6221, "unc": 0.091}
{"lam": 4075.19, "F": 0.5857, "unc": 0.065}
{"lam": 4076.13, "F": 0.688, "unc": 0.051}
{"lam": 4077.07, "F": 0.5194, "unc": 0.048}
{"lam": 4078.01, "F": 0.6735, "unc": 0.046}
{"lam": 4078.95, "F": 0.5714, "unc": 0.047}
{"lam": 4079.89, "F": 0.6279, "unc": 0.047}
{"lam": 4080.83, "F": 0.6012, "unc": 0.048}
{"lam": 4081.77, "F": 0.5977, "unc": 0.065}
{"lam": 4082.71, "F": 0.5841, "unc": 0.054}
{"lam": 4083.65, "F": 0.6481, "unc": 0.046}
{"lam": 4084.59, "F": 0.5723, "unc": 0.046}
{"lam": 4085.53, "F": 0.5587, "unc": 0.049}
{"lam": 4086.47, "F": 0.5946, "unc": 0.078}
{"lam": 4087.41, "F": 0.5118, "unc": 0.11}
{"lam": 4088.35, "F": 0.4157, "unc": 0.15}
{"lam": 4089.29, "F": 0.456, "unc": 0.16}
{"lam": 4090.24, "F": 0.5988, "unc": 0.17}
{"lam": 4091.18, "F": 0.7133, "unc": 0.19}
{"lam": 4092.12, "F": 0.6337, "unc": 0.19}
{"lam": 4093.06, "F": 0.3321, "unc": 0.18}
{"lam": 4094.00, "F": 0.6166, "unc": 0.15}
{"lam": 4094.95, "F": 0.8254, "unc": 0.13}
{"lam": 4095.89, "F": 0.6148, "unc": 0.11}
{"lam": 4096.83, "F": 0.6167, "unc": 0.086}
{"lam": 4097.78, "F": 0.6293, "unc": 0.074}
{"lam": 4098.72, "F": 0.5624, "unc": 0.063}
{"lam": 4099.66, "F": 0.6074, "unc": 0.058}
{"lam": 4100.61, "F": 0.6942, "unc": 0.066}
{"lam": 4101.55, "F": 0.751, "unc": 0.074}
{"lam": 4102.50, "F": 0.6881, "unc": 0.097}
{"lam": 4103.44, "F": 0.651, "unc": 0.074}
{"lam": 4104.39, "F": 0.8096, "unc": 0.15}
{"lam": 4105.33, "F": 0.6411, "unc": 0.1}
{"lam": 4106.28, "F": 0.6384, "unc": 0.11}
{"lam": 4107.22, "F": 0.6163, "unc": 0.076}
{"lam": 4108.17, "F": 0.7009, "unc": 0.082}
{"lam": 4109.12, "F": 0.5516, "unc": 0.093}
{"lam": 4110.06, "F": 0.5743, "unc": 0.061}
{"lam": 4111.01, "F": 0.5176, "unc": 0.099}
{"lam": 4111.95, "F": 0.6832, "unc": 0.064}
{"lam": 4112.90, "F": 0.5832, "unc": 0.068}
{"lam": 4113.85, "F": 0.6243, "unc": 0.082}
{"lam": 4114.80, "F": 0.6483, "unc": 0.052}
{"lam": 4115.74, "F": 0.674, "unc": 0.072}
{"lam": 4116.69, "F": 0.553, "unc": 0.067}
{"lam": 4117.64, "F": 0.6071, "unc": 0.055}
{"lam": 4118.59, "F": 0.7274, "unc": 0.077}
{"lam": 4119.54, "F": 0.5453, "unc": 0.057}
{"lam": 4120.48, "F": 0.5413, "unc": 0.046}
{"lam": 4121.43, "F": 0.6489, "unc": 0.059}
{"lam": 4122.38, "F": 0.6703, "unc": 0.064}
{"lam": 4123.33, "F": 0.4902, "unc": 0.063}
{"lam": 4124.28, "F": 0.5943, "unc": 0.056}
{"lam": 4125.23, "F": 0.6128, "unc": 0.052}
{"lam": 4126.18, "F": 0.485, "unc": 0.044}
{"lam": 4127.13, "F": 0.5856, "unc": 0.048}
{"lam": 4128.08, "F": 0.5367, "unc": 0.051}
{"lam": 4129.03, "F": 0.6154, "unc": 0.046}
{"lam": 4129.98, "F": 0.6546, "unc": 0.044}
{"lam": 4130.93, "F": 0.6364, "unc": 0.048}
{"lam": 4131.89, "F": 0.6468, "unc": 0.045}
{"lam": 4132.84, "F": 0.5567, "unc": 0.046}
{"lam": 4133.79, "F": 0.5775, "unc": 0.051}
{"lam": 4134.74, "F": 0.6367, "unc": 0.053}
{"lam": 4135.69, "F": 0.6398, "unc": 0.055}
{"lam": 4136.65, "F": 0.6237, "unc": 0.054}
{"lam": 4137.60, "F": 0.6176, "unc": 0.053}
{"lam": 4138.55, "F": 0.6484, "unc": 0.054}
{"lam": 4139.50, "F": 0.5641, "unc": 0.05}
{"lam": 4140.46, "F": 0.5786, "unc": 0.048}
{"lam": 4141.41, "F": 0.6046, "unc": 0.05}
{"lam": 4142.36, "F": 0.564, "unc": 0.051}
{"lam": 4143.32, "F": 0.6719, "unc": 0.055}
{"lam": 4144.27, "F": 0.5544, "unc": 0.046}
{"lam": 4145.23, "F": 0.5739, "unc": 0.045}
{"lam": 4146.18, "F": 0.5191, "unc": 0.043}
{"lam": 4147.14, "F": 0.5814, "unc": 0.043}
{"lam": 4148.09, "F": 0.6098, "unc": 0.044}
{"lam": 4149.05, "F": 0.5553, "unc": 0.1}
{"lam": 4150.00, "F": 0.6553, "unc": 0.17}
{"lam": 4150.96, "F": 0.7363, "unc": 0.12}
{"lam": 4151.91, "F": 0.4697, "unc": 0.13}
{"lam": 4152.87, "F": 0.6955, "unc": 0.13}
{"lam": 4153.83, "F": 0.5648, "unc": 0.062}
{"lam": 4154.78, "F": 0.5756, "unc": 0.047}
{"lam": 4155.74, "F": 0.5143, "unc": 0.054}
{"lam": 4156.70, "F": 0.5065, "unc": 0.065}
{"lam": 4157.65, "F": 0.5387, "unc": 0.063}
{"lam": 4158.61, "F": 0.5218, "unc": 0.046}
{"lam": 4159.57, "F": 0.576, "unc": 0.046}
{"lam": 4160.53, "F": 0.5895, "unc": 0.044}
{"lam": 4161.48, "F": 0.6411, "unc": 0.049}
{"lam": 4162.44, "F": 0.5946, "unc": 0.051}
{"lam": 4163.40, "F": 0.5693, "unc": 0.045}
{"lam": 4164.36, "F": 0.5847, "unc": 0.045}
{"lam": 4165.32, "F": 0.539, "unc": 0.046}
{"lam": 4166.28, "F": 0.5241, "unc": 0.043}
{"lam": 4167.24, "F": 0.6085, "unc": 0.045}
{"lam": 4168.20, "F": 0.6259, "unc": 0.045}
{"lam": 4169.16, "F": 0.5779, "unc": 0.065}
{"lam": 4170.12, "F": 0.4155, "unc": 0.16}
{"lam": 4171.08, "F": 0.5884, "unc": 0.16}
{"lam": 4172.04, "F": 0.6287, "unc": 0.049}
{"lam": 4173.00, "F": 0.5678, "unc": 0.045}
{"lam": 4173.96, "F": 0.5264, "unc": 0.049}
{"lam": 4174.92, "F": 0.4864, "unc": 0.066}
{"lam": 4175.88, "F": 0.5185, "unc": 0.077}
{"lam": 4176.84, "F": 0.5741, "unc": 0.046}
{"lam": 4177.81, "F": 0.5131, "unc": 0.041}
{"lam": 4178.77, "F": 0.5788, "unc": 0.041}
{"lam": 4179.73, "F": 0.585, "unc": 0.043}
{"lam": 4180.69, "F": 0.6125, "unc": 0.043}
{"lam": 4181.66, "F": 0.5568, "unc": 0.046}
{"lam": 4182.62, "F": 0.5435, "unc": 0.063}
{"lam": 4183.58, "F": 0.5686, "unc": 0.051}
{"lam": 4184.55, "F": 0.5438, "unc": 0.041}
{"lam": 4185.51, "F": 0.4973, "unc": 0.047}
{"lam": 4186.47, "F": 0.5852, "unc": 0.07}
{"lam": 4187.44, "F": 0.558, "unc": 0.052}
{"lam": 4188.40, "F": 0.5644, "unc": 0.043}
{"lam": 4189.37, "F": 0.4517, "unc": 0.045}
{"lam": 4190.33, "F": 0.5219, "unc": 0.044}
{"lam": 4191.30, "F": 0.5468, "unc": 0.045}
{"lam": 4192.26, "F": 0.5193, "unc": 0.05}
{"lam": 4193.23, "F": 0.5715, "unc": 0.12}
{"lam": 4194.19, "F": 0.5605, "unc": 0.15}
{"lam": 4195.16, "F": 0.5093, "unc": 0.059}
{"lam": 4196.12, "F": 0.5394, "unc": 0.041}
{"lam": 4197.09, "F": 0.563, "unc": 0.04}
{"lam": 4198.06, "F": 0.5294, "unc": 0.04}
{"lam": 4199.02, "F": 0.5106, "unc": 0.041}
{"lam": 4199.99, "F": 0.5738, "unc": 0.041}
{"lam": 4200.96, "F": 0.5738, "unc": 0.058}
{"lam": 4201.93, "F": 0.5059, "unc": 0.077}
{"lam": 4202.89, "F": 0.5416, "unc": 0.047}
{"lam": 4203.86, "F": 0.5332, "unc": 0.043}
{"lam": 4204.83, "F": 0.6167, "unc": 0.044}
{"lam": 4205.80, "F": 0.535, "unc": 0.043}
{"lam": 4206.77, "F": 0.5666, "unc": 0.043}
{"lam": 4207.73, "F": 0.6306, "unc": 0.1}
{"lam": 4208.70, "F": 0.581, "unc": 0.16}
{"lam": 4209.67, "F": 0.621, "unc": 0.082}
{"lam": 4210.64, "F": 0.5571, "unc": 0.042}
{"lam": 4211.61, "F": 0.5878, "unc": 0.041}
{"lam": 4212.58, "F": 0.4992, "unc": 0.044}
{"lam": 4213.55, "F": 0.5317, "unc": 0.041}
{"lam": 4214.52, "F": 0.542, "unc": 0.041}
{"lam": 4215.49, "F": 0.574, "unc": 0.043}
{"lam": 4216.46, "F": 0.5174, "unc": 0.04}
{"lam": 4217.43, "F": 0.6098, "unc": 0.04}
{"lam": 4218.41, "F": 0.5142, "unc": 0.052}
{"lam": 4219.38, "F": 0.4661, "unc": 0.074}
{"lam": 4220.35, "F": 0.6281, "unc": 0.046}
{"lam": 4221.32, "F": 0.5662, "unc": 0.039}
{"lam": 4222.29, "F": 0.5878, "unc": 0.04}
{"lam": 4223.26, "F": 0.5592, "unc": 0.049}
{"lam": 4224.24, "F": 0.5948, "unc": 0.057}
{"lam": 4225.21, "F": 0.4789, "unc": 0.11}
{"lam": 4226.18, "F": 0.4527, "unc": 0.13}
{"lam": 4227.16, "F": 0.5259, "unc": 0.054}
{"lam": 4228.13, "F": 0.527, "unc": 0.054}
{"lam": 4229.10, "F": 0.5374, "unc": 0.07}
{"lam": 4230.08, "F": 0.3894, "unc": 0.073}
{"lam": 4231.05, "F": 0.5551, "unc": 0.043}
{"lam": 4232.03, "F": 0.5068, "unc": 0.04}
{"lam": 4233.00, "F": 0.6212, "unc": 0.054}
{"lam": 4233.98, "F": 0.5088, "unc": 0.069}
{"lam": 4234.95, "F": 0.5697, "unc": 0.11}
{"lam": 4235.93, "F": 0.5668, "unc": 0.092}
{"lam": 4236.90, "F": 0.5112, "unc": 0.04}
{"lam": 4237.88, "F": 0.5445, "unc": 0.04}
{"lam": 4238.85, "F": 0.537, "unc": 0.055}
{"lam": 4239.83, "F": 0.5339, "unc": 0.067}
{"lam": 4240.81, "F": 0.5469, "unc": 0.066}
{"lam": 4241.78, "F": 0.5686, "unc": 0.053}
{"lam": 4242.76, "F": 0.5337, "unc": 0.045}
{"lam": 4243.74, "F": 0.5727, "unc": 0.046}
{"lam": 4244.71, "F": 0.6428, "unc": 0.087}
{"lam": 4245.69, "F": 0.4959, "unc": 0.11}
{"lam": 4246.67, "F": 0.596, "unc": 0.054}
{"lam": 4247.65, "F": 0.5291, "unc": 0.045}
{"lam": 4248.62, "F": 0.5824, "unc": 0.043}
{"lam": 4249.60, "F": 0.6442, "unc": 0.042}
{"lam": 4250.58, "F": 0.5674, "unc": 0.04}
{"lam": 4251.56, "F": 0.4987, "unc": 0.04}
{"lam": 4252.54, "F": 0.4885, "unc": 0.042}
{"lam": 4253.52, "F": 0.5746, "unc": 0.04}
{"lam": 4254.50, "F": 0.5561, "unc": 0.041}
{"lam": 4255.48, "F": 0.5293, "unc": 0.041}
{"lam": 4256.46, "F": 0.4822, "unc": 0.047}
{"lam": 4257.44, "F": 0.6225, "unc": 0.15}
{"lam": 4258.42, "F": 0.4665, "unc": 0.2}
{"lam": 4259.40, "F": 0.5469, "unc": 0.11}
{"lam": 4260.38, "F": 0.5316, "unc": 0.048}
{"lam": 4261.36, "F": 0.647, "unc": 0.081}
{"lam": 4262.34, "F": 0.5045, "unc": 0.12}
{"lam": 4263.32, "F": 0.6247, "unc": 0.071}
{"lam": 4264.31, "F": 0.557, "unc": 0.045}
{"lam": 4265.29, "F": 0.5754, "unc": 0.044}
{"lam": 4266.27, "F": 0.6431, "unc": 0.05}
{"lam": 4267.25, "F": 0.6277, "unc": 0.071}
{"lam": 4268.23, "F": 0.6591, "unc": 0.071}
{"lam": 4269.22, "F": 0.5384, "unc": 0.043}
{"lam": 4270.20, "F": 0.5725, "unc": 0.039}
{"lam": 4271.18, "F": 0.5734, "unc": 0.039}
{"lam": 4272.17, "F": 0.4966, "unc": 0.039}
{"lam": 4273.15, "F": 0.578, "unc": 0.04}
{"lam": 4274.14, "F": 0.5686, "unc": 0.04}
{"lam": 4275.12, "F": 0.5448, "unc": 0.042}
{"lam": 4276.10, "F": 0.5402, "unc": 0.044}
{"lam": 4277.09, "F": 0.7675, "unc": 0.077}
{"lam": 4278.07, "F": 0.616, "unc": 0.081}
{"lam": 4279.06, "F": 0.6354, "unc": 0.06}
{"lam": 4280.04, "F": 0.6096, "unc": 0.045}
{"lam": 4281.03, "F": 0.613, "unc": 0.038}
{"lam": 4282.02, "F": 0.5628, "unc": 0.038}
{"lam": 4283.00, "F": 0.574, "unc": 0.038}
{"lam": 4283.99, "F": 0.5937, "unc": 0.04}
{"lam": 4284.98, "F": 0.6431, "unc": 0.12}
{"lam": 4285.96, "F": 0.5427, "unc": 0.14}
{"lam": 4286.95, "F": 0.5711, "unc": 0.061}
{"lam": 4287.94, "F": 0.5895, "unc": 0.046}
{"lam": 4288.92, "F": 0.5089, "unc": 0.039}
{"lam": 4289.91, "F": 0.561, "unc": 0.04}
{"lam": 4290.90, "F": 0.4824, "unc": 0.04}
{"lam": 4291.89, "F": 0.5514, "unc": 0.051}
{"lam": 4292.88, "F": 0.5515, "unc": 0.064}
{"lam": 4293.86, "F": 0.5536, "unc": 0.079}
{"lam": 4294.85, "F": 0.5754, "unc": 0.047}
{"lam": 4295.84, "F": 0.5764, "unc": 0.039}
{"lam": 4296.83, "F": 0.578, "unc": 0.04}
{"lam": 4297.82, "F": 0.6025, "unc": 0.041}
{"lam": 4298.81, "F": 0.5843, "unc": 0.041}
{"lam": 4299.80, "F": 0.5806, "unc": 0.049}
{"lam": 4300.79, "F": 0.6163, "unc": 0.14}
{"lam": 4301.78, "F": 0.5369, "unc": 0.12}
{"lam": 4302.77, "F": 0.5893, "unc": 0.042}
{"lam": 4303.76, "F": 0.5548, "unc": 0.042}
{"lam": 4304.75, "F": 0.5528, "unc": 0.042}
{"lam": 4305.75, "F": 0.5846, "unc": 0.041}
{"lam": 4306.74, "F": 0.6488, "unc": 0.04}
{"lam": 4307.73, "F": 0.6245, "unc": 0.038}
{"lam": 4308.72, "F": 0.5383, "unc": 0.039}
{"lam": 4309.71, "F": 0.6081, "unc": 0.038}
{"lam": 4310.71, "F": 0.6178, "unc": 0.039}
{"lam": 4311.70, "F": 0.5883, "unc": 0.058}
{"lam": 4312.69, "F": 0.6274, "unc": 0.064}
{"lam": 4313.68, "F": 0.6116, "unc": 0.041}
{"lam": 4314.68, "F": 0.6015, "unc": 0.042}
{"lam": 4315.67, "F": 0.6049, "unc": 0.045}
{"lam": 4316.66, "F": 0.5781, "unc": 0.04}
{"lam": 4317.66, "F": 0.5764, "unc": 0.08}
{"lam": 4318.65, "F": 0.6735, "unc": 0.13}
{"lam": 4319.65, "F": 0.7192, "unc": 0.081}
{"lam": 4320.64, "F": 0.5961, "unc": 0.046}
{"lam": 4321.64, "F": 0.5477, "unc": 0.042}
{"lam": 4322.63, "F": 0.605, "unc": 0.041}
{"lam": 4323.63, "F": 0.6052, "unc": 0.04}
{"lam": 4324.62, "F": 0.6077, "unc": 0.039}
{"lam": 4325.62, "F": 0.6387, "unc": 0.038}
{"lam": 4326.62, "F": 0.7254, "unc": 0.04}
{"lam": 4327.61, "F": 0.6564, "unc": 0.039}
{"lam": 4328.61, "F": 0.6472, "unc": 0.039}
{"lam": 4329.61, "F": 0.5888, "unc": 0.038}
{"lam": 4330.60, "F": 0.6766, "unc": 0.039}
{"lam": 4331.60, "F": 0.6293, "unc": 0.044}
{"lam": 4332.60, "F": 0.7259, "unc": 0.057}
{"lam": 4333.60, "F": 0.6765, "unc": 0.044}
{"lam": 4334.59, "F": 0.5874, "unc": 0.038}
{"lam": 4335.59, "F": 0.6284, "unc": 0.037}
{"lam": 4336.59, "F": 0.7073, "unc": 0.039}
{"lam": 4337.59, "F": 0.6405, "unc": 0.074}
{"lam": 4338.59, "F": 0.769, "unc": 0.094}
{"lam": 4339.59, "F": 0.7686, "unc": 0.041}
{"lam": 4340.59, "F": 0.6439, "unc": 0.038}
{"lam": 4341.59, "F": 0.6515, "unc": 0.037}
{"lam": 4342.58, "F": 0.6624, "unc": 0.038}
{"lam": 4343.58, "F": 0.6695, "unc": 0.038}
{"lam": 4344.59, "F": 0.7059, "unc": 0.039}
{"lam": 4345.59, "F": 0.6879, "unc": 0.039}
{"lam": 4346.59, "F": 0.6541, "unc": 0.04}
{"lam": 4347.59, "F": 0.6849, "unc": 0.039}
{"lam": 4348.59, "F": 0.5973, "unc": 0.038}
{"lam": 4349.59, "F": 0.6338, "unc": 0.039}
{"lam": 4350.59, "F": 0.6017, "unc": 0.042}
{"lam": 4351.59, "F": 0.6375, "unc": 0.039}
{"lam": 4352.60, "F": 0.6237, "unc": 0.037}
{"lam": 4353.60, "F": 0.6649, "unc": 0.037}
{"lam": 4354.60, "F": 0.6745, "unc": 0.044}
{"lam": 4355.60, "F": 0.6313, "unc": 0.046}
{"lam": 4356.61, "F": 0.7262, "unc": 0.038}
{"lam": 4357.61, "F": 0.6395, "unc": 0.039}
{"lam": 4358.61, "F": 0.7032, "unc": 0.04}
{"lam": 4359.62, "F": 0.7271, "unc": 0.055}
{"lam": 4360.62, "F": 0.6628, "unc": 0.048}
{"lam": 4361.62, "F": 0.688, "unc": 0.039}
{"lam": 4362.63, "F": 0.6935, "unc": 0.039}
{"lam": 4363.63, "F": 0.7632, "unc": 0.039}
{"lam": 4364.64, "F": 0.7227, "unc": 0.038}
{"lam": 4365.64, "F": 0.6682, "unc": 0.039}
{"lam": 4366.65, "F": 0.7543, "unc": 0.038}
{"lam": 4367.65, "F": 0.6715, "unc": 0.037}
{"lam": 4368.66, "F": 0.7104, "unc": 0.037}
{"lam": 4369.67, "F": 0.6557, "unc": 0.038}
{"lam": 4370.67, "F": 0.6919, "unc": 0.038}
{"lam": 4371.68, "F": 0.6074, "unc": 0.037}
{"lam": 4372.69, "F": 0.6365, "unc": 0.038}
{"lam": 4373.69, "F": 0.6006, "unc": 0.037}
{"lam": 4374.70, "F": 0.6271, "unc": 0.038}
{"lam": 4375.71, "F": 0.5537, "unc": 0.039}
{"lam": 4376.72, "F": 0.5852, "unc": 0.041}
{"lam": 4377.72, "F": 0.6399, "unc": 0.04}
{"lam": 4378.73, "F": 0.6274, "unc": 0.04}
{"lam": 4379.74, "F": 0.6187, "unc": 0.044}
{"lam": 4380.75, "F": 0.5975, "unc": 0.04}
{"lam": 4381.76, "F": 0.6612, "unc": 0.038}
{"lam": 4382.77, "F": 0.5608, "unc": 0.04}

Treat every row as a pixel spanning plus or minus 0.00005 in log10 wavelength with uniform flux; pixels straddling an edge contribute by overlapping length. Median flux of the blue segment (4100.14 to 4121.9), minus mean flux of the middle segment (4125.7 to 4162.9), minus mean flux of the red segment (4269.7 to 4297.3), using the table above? -0.525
